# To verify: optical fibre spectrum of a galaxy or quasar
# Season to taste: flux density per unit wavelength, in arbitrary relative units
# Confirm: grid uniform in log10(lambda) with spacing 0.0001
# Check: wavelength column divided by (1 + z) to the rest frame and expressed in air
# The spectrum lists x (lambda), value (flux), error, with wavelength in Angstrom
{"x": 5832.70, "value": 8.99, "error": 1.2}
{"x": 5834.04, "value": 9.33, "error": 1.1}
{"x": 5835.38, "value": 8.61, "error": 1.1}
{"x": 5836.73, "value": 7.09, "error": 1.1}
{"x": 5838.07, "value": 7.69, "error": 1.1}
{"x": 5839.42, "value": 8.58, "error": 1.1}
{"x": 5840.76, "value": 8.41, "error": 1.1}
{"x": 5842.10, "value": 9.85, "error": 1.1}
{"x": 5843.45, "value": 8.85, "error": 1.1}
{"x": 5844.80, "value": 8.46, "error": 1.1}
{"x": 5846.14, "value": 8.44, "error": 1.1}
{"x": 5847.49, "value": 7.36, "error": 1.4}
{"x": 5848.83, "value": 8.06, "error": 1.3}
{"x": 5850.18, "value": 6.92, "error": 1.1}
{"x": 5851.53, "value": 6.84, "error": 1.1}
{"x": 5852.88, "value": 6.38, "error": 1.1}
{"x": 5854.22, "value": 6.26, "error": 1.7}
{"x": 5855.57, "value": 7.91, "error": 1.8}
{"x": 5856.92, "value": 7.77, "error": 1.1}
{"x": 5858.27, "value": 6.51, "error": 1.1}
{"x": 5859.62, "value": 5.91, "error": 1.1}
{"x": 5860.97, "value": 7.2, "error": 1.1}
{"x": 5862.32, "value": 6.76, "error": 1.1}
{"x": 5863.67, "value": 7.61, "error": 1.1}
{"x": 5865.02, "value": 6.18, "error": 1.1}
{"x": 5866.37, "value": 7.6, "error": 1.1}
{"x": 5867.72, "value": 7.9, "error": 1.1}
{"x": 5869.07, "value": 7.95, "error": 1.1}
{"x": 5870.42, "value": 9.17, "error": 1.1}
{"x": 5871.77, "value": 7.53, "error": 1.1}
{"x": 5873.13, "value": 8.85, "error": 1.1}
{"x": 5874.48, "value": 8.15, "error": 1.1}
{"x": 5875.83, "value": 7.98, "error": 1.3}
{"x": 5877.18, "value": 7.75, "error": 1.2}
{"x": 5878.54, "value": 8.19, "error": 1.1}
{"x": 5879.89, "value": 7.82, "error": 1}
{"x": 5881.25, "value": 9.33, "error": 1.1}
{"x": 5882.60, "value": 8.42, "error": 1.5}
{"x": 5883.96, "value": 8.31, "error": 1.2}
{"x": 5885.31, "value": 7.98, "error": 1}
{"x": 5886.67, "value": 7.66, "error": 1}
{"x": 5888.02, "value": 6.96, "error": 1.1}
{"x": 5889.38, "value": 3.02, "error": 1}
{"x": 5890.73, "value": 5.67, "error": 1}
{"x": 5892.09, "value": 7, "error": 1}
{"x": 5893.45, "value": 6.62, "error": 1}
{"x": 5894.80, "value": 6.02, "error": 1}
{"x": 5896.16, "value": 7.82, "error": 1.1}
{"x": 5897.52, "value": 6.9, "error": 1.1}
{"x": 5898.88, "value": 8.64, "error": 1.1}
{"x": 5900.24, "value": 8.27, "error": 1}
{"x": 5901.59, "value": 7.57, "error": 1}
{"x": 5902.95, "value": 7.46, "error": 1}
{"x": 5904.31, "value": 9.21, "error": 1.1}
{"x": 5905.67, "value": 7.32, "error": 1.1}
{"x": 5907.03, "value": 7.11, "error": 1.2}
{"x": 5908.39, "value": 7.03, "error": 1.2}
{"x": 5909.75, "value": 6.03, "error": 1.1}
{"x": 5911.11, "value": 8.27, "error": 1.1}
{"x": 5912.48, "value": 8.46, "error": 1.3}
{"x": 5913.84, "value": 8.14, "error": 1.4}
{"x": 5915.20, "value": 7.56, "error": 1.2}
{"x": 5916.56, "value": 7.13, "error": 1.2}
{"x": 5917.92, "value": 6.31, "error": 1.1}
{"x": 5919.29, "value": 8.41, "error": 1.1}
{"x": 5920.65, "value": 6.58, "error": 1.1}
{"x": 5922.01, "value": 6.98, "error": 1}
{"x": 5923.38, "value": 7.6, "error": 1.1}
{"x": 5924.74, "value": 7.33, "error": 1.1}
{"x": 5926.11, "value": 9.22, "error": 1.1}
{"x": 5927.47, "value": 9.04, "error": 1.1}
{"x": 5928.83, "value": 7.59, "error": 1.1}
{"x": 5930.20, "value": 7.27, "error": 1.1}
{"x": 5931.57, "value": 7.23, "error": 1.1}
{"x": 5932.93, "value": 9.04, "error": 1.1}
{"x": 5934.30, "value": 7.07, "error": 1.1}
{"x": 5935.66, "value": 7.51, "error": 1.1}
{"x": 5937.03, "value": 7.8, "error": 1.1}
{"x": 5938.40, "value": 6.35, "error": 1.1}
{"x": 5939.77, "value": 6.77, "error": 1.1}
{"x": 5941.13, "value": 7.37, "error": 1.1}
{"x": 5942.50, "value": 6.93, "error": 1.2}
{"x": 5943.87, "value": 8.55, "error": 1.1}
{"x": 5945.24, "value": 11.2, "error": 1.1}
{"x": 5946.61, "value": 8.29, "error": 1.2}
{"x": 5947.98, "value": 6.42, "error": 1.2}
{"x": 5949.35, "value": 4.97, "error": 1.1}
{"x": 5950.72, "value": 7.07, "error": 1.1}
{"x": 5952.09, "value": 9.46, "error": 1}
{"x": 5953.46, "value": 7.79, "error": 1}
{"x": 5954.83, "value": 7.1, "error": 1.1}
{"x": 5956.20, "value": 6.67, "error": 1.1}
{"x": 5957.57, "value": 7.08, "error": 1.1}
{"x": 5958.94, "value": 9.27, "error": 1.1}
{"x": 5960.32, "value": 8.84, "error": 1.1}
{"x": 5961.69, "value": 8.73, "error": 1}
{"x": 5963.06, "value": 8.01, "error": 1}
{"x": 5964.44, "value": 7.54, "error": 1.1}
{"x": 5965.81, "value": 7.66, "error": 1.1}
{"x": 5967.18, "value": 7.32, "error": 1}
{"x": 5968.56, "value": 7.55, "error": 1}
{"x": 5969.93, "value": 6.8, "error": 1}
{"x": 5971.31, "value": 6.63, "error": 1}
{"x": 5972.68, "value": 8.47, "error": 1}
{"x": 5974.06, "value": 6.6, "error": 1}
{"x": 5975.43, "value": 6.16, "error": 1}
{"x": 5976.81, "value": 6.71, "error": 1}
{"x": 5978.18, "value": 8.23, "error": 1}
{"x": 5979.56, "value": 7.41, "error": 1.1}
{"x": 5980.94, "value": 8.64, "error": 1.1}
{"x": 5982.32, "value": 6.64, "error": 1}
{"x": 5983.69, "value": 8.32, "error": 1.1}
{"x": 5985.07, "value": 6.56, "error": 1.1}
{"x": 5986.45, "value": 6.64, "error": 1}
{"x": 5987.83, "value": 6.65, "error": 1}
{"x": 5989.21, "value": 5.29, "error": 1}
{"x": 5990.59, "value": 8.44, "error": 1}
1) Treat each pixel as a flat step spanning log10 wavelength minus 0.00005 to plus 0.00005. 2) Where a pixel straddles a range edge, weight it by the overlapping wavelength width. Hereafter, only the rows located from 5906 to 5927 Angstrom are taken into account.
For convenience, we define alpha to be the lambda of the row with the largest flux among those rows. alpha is 5926.11 Angstrom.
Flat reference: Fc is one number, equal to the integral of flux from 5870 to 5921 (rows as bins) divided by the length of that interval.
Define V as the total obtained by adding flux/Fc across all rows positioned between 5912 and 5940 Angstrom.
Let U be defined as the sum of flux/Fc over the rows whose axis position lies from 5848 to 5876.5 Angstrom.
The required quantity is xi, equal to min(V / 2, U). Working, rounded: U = 20.6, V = 21.1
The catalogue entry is 10.6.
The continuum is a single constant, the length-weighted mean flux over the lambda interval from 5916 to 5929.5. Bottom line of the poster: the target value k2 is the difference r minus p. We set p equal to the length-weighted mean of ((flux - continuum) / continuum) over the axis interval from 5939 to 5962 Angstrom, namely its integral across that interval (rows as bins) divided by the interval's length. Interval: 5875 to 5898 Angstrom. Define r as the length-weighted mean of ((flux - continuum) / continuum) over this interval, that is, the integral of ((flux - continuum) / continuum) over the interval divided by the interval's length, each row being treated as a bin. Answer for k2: -0.07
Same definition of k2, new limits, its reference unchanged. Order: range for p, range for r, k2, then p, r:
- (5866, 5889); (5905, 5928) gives -0.06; 0.05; -0.010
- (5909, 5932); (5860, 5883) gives 0.04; 0.00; 0.033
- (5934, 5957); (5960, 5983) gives 0.00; -0.02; -0.016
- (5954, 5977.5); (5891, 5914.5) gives 0.00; -0.02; -0.018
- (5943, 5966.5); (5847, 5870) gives -0.10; 0.04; -0.063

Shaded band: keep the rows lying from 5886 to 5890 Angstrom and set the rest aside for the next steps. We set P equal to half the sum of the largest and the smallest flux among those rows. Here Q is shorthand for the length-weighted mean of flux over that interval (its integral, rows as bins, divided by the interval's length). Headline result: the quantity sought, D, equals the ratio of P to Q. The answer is 0.90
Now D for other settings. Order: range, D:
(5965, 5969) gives 1.00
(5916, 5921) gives 1.03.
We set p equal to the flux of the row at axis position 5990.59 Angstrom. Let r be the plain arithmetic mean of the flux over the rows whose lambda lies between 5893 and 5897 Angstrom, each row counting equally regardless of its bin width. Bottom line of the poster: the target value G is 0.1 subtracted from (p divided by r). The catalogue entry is 1.14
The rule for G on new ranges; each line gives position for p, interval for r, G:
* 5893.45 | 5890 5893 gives 0.94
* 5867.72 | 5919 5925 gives 0.97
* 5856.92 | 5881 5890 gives 0.95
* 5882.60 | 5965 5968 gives 1.02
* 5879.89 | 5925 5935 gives 0.87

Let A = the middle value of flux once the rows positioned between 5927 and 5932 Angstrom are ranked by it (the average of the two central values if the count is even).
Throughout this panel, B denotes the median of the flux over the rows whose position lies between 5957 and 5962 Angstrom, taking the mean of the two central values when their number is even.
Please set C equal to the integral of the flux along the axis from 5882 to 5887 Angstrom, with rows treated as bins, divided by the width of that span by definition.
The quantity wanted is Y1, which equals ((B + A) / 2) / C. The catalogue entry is 1.00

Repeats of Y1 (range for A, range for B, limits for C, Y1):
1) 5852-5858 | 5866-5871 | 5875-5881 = 0.93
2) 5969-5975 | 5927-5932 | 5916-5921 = 0.99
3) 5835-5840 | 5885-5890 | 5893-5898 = 1.13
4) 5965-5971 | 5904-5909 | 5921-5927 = 0.94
